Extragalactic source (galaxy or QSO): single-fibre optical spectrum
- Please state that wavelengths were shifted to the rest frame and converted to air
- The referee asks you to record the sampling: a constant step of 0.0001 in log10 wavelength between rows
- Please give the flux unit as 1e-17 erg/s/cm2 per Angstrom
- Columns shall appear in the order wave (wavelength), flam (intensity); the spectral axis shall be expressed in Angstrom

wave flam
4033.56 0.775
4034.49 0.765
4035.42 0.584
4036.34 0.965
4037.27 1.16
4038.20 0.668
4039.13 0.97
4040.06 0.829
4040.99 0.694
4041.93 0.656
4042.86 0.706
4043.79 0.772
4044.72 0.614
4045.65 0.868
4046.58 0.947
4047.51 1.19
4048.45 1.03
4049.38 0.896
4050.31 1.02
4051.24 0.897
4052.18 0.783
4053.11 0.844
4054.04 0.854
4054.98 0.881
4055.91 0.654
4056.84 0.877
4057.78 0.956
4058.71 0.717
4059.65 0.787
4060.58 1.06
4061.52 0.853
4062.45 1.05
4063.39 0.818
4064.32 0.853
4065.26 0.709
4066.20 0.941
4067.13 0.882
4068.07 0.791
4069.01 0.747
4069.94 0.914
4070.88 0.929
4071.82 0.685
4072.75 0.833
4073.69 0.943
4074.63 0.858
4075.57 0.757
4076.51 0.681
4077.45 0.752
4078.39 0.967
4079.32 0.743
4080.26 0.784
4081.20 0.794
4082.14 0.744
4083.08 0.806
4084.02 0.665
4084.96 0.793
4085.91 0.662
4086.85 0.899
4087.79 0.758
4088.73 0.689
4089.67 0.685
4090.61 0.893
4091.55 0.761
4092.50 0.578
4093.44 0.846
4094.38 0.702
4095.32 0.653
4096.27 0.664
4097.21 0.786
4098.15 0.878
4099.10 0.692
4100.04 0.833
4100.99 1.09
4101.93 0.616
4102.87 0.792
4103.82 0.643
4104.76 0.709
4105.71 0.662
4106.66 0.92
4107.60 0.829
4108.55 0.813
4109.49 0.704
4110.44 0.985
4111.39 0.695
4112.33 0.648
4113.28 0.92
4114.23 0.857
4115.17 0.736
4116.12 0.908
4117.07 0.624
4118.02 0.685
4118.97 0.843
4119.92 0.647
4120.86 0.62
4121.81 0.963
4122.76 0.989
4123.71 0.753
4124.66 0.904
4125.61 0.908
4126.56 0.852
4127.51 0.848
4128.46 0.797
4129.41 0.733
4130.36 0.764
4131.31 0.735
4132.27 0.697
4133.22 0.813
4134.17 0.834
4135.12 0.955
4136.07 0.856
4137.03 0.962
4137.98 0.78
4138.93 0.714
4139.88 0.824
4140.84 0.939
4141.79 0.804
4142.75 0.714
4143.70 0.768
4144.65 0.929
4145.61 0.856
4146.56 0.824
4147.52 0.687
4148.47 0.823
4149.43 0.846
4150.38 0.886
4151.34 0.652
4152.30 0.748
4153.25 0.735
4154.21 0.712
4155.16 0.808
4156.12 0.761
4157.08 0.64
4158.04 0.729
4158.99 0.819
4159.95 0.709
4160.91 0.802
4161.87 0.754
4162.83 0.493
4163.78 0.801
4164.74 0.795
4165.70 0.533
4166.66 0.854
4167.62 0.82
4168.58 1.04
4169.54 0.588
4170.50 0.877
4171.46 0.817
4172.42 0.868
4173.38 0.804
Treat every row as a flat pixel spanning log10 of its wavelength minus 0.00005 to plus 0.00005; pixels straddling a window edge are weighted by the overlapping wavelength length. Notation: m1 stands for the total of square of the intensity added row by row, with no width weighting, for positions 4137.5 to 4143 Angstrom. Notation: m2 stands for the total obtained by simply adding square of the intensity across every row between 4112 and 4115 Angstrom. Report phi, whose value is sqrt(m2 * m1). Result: 2.8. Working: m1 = 3.8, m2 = 2.0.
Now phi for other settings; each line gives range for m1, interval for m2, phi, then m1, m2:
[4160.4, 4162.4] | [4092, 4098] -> 1.9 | 1.2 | 3.0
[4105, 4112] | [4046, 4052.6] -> 5.5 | 4.6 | 6.6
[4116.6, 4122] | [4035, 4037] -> 2.0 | 3.3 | 1.3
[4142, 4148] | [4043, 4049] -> 4.4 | 3.8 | 5.1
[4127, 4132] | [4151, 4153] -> 1.7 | 3.0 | 1.0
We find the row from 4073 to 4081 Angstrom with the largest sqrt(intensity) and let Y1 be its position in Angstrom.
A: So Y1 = 4078.39 Angstrom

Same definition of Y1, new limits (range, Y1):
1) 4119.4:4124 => 4122.76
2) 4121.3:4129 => 4122.76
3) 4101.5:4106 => 4102.87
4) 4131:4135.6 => 4135.12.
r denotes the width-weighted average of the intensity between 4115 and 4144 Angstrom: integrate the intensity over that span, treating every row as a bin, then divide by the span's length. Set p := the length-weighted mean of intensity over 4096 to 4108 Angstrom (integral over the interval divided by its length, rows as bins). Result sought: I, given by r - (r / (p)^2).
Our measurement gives -0.52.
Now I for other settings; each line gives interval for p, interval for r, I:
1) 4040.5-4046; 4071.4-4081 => -0.77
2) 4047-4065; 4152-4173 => -0.19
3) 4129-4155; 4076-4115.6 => -0.43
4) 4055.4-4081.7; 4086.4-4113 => -0.34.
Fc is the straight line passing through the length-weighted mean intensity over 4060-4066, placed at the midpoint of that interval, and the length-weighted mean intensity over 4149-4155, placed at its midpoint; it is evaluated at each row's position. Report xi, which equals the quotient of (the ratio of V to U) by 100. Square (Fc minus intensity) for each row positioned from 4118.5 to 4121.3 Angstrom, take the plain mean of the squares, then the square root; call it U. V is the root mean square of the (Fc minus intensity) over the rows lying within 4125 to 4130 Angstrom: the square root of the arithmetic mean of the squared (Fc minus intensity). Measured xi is 0.0044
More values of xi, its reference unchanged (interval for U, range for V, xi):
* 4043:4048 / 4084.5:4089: 0.0065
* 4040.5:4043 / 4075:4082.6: 0.0051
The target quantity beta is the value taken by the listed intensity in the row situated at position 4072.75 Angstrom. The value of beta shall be 0.833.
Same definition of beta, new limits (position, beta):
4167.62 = 0.82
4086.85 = 0.899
